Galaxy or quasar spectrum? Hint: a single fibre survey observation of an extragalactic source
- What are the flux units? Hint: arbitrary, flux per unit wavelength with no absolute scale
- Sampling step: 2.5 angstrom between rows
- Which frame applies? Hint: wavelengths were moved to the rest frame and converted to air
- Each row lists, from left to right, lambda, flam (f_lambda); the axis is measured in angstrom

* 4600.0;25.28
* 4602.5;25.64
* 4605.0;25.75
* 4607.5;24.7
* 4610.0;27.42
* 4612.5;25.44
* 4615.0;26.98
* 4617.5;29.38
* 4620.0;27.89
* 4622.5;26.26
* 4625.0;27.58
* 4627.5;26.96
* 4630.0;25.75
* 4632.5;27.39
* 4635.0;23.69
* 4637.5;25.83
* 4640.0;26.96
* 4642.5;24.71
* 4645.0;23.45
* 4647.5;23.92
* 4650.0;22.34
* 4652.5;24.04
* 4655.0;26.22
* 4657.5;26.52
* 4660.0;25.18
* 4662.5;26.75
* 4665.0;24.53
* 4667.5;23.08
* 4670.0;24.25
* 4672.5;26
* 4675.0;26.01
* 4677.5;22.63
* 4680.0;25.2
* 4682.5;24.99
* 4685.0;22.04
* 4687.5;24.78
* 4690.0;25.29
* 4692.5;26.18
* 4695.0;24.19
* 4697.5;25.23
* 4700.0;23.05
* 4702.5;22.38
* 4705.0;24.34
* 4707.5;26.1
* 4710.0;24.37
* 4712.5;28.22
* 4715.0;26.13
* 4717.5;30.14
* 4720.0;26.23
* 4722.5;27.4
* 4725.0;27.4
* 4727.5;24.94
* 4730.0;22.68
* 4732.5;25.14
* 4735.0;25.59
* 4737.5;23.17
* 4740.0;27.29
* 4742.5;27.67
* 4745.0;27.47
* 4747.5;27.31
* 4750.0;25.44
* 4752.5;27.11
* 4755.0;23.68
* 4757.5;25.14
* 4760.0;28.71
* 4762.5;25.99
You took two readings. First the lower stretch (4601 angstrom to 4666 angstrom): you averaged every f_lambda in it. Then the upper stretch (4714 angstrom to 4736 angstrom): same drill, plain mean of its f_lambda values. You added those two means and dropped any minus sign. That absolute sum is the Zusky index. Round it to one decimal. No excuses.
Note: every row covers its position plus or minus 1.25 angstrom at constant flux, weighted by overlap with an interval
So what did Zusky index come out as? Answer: 52.0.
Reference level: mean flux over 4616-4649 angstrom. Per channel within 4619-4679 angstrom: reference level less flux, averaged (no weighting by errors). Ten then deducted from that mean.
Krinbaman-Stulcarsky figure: -9.2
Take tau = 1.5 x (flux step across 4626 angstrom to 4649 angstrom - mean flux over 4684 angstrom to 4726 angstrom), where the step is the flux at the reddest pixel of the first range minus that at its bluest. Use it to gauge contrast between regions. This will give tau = -43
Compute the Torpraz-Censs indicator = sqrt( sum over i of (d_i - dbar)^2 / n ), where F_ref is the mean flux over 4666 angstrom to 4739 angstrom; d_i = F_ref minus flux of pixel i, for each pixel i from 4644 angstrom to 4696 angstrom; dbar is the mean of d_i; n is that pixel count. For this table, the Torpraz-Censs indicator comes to 1.4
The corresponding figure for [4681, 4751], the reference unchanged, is 1.9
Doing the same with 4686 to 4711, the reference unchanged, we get 1.2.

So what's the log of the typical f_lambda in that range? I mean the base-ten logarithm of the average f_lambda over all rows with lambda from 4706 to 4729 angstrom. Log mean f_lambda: 1.43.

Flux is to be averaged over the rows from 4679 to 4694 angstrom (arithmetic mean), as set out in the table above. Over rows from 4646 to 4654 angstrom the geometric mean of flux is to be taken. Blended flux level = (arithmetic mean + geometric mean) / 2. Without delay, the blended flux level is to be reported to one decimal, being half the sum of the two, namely 24.1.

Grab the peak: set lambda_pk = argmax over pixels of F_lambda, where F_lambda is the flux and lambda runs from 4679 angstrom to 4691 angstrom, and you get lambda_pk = 4690.0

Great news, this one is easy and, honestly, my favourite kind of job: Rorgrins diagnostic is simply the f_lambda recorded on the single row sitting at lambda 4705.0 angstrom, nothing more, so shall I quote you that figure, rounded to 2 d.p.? 24.34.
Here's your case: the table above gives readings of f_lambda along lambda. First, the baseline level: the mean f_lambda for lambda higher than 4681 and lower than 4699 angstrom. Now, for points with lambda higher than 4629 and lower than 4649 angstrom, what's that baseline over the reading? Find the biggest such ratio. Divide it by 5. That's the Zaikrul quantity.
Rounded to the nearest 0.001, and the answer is 0.210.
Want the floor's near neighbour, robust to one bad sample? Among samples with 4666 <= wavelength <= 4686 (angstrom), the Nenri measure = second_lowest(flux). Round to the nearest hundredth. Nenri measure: 22.63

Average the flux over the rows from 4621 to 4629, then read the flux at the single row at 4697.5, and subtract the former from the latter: -1.7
